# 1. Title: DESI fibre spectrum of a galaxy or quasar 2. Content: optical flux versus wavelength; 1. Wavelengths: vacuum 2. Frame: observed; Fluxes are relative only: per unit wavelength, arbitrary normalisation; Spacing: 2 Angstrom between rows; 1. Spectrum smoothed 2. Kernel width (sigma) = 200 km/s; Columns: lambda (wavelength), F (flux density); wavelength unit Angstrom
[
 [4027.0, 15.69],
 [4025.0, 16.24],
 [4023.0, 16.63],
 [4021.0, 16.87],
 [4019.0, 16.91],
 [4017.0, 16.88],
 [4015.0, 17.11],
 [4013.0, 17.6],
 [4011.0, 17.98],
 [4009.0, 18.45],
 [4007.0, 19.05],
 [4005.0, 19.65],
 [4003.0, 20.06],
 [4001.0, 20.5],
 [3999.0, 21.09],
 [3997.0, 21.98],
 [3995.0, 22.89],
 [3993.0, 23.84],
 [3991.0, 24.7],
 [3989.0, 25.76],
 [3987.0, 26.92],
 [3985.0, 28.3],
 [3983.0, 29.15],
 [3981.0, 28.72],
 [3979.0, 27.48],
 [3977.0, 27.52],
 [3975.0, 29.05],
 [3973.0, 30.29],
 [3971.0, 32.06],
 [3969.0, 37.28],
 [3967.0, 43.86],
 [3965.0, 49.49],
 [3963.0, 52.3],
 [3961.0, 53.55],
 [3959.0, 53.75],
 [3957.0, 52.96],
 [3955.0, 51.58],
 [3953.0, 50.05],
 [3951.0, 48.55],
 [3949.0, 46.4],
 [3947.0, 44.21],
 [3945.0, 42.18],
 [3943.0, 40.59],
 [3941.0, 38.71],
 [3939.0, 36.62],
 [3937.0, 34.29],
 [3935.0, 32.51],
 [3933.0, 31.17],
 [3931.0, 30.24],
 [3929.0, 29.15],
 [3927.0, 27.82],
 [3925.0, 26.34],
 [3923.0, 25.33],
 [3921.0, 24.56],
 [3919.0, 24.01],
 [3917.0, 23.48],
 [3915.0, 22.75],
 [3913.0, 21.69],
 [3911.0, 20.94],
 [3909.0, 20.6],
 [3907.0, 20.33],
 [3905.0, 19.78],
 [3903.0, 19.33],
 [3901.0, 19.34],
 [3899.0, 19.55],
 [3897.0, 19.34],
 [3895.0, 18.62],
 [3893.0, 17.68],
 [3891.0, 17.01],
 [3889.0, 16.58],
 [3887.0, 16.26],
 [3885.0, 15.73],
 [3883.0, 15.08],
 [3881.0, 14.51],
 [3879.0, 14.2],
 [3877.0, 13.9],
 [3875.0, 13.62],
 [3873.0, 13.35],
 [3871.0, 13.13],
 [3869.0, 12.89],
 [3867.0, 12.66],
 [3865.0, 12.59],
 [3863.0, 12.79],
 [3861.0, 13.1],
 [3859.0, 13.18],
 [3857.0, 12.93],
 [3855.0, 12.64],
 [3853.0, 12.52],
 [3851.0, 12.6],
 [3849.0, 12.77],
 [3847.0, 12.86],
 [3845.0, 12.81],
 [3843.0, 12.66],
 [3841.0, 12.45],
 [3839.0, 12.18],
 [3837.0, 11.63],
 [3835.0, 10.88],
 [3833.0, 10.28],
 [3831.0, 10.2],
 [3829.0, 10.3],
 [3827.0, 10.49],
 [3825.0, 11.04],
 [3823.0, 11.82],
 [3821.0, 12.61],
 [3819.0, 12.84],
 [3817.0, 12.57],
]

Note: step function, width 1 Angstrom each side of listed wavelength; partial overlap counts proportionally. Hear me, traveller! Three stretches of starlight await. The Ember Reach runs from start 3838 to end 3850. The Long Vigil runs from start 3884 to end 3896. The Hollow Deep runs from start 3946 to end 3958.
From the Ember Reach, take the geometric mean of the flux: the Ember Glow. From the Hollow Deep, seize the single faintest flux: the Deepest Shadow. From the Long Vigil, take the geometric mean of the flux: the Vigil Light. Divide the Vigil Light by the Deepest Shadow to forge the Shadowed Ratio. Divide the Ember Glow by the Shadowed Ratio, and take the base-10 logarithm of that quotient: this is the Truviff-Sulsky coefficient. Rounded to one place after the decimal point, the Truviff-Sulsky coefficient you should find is 1.5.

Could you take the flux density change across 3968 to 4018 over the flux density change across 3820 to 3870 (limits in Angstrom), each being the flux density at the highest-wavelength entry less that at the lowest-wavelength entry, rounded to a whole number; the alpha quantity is -73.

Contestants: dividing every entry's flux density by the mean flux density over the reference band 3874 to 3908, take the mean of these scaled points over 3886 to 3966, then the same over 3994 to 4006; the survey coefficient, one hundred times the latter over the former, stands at 67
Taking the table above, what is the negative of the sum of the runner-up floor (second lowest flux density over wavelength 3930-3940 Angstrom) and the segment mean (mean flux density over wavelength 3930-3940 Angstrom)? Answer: -64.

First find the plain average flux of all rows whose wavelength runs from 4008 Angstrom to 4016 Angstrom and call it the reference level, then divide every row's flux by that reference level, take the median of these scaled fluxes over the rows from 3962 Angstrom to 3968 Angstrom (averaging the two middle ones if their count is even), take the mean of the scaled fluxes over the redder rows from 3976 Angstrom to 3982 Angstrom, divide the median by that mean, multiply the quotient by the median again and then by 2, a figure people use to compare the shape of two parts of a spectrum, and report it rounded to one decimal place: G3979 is 9.9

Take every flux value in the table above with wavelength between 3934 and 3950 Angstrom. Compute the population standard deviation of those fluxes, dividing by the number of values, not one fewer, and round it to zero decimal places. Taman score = 5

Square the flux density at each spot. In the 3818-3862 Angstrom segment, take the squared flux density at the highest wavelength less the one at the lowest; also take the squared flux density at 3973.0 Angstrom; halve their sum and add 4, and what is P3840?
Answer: 466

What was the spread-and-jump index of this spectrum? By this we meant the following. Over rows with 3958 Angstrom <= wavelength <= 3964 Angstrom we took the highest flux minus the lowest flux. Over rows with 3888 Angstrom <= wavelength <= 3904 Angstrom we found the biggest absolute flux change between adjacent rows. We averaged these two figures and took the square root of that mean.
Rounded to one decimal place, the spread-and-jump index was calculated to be 1.1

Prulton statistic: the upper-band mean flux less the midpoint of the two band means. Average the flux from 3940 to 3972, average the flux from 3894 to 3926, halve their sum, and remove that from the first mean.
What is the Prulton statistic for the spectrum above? 12.2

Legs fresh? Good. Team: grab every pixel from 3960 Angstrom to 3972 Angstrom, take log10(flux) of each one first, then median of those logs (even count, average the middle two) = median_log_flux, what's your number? 1.67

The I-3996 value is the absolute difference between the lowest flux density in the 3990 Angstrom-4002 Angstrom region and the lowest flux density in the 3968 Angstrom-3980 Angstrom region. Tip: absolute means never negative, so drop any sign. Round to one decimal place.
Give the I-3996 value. 7.0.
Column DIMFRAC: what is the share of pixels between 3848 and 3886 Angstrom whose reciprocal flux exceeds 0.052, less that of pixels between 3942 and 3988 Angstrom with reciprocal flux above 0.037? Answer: 1.0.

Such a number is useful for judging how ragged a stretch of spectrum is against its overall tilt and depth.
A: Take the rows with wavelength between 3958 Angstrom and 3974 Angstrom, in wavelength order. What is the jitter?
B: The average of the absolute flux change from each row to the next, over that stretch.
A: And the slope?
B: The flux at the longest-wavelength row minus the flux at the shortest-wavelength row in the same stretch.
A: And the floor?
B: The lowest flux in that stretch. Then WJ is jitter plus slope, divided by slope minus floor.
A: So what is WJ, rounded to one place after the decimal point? 0.4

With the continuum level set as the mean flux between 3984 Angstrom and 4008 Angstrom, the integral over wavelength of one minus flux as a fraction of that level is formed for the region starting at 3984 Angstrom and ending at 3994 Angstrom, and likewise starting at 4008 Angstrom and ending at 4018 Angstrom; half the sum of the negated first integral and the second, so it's 2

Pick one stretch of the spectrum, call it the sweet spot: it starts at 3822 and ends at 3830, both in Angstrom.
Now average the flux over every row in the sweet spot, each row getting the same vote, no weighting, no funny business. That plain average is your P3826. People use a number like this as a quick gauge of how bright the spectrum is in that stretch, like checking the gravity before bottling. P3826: 11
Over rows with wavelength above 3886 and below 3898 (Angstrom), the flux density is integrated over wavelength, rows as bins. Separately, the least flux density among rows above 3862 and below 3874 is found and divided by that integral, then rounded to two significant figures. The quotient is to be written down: 0.060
